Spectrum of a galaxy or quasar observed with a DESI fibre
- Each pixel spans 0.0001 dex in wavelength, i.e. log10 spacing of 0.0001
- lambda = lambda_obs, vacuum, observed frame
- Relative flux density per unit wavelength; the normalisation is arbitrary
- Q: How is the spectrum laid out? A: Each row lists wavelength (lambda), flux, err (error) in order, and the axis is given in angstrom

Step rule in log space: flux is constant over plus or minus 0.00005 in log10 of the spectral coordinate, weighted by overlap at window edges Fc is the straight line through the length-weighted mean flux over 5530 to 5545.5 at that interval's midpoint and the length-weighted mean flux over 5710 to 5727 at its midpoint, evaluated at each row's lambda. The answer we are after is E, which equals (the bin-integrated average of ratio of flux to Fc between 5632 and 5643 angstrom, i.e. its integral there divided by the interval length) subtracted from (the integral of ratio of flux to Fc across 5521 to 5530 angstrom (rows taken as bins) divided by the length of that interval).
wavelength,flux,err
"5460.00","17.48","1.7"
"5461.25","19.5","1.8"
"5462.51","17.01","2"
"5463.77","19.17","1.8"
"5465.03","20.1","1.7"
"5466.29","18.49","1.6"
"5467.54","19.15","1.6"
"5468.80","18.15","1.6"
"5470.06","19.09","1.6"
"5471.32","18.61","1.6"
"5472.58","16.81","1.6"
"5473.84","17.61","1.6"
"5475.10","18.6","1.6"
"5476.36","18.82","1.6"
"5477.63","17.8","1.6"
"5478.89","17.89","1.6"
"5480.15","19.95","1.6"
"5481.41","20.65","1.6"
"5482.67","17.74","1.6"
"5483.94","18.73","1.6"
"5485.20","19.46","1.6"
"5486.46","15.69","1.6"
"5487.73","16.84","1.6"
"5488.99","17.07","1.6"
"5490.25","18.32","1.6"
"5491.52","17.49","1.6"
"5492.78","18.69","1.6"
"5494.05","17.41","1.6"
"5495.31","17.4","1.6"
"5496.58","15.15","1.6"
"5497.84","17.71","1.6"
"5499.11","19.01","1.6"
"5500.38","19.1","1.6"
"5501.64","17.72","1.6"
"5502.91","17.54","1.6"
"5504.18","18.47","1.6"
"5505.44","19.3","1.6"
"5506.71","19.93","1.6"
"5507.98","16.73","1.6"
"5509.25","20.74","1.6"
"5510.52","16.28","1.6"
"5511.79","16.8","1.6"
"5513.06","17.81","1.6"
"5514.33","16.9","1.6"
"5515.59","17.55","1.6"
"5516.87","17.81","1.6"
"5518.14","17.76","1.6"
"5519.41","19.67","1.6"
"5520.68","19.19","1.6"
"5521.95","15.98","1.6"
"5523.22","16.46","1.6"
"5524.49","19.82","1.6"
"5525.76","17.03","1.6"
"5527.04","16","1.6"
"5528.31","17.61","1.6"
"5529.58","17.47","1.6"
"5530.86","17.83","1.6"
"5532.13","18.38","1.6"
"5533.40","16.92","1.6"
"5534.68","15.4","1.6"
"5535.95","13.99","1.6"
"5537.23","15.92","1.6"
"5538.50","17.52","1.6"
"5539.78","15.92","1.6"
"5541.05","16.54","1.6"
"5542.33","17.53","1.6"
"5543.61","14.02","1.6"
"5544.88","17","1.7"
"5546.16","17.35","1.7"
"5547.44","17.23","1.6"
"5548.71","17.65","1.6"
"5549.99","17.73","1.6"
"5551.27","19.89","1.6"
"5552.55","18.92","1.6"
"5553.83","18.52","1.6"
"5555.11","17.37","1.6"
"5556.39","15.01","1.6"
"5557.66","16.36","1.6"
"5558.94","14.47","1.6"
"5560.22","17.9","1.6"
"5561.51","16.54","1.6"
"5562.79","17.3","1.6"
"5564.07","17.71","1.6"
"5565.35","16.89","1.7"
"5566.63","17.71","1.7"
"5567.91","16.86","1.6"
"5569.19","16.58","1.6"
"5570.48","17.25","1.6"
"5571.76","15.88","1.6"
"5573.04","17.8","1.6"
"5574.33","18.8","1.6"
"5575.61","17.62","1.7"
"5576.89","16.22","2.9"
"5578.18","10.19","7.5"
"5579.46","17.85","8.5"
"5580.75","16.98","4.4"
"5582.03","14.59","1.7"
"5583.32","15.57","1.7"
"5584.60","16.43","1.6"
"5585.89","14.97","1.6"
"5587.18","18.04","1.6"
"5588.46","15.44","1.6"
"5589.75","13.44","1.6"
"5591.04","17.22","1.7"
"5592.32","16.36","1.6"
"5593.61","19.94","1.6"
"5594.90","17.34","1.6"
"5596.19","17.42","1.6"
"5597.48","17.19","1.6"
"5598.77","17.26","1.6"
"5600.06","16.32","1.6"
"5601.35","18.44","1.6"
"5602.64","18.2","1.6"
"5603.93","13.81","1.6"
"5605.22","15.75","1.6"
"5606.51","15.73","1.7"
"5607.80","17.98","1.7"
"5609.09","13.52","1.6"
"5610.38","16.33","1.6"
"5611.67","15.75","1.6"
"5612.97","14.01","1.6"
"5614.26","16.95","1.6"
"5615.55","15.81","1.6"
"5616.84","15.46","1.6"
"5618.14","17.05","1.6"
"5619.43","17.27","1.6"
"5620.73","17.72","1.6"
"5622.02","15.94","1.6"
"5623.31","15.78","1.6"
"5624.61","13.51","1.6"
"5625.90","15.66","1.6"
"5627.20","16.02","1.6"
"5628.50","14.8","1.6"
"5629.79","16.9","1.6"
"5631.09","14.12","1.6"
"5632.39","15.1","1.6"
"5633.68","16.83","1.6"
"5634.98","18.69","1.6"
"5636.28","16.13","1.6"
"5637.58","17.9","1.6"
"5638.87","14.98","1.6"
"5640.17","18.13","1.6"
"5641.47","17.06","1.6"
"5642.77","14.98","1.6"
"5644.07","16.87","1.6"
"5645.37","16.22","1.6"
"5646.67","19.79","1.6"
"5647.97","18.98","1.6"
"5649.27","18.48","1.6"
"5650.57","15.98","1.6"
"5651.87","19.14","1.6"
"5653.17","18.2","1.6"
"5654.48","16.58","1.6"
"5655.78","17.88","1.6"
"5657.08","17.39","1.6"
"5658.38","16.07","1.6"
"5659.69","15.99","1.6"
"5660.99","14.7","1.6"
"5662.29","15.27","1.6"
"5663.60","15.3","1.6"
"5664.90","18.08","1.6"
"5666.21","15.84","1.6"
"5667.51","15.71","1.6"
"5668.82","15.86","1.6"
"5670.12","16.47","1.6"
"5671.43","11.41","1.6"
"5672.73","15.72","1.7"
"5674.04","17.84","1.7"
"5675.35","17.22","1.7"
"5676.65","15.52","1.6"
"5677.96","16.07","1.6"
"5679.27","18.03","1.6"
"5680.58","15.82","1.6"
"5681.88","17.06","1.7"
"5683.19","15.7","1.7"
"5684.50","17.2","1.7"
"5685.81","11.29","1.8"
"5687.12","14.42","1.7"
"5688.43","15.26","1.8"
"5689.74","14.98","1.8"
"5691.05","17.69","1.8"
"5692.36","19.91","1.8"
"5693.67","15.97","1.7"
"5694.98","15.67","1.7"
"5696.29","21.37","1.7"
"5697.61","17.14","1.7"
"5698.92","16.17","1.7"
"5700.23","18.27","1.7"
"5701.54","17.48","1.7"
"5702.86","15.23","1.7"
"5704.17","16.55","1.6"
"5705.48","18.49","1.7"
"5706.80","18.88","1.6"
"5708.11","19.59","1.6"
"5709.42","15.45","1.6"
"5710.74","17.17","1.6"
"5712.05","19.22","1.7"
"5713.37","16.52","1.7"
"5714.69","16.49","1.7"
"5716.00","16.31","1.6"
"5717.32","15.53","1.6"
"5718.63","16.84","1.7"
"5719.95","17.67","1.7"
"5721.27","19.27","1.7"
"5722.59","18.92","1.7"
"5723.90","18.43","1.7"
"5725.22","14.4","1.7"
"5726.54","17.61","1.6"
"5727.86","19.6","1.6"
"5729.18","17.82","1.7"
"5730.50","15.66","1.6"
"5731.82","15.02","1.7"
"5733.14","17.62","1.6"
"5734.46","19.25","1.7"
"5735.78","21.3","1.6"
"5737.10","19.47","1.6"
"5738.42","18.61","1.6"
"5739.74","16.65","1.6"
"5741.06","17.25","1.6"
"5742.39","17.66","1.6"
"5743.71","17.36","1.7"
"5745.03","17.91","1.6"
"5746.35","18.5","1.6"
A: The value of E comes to 0.06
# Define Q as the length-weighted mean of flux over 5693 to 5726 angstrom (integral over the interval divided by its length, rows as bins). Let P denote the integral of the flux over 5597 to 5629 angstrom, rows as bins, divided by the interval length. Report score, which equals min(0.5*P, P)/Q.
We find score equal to 0.46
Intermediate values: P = 16.1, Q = 17.3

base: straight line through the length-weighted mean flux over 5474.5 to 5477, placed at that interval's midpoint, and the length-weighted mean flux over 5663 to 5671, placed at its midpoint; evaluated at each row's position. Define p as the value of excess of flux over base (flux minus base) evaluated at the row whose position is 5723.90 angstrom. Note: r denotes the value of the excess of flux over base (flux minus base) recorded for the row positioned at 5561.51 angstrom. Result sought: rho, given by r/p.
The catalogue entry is -0.3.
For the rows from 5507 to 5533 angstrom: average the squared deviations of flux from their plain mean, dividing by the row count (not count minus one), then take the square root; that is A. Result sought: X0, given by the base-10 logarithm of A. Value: 0.107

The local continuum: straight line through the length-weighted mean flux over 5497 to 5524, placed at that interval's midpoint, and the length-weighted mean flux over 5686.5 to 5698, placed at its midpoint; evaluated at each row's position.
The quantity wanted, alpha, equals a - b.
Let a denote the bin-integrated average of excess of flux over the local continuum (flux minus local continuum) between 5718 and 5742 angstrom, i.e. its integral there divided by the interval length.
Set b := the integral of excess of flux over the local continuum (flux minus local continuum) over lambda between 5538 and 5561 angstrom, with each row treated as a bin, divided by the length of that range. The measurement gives 1.9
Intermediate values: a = 1.15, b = -0.7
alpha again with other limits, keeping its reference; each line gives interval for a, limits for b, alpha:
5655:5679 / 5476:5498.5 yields -0.8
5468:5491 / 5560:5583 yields 1.0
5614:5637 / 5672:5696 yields -0.5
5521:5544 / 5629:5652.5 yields -0.9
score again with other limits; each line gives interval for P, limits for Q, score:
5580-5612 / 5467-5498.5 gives 0.46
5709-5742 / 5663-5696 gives 0.55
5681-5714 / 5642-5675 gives 0.51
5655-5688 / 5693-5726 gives 0.46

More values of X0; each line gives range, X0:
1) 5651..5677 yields 0.208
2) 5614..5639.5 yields 0.103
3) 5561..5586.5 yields 0.245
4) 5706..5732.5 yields 0.200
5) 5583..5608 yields 0.190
